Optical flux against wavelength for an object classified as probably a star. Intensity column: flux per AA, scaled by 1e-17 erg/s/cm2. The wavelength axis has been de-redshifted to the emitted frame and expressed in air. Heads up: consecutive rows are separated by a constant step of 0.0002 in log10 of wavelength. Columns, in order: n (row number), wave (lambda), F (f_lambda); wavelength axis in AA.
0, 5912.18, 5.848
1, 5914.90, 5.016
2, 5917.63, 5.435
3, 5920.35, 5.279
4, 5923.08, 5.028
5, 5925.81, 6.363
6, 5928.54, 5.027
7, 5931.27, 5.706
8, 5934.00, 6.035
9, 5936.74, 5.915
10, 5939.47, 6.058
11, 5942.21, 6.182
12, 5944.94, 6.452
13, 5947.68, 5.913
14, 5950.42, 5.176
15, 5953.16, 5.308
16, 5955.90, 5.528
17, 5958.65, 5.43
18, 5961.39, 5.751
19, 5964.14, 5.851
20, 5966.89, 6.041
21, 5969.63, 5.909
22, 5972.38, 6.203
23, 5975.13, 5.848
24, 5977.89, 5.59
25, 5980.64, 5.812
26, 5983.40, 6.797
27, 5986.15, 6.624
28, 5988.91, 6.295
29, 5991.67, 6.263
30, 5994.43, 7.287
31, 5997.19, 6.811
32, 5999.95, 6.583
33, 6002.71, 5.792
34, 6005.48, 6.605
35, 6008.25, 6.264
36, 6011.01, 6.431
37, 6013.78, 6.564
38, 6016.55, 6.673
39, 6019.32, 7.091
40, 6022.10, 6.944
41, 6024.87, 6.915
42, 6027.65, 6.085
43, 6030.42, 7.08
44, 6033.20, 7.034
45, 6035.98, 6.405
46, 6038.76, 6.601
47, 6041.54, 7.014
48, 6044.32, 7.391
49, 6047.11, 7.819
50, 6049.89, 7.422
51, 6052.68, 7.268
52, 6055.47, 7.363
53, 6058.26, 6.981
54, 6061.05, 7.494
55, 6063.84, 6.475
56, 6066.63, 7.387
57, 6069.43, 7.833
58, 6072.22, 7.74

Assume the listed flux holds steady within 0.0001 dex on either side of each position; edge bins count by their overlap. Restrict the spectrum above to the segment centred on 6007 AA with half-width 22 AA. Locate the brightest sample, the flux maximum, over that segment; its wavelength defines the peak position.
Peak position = 5994.43 AA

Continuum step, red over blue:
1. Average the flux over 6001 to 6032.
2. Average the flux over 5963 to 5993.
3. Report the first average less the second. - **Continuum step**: 0.47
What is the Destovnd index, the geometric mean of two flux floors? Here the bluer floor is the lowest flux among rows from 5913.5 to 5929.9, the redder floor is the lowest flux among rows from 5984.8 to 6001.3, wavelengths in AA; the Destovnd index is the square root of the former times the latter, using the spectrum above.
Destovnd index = 5.60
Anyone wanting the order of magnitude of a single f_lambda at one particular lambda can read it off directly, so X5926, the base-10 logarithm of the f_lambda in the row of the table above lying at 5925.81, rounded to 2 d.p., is 0.80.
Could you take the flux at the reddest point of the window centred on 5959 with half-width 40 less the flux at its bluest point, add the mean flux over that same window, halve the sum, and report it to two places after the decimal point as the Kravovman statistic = 3.74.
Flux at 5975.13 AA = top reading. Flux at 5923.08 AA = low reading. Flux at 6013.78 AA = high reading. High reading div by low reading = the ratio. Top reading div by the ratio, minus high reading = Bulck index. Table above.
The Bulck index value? -2.1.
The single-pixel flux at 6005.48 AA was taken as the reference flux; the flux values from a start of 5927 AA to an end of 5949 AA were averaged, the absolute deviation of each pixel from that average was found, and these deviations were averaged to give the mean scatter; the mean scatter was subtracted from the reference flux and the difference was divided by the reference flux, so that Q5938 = 0.959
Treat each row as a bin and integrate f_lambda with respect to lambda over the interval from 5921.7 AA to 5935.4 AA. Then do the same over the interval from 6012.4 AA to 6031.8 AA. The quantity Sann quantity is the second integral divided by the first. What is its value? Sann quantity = 1.7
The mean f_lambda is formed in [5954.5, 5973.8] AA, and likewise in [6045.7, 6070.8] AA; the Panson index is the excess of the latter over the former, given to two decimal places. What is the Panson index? 1.52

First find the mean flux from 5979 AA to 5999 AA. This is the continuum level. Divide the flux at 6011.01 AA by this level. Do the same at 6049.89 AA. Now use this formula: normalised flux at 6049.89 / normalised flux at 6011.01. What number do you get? 1.15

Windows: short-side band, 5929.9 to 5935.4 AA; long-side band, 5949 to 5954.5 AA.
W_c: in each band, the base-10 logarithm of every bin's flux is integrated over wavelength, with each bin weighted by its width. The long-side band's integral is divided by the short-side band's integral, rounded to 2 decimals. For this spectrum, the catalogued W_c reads 0.94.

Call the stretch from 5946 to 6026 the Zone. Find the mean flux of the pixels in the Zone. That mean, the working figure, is 6.2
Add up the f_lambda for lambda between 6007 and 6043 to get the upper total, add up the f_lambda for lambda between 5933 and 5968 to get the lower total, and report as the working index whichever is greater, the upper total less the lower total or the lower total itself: 76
